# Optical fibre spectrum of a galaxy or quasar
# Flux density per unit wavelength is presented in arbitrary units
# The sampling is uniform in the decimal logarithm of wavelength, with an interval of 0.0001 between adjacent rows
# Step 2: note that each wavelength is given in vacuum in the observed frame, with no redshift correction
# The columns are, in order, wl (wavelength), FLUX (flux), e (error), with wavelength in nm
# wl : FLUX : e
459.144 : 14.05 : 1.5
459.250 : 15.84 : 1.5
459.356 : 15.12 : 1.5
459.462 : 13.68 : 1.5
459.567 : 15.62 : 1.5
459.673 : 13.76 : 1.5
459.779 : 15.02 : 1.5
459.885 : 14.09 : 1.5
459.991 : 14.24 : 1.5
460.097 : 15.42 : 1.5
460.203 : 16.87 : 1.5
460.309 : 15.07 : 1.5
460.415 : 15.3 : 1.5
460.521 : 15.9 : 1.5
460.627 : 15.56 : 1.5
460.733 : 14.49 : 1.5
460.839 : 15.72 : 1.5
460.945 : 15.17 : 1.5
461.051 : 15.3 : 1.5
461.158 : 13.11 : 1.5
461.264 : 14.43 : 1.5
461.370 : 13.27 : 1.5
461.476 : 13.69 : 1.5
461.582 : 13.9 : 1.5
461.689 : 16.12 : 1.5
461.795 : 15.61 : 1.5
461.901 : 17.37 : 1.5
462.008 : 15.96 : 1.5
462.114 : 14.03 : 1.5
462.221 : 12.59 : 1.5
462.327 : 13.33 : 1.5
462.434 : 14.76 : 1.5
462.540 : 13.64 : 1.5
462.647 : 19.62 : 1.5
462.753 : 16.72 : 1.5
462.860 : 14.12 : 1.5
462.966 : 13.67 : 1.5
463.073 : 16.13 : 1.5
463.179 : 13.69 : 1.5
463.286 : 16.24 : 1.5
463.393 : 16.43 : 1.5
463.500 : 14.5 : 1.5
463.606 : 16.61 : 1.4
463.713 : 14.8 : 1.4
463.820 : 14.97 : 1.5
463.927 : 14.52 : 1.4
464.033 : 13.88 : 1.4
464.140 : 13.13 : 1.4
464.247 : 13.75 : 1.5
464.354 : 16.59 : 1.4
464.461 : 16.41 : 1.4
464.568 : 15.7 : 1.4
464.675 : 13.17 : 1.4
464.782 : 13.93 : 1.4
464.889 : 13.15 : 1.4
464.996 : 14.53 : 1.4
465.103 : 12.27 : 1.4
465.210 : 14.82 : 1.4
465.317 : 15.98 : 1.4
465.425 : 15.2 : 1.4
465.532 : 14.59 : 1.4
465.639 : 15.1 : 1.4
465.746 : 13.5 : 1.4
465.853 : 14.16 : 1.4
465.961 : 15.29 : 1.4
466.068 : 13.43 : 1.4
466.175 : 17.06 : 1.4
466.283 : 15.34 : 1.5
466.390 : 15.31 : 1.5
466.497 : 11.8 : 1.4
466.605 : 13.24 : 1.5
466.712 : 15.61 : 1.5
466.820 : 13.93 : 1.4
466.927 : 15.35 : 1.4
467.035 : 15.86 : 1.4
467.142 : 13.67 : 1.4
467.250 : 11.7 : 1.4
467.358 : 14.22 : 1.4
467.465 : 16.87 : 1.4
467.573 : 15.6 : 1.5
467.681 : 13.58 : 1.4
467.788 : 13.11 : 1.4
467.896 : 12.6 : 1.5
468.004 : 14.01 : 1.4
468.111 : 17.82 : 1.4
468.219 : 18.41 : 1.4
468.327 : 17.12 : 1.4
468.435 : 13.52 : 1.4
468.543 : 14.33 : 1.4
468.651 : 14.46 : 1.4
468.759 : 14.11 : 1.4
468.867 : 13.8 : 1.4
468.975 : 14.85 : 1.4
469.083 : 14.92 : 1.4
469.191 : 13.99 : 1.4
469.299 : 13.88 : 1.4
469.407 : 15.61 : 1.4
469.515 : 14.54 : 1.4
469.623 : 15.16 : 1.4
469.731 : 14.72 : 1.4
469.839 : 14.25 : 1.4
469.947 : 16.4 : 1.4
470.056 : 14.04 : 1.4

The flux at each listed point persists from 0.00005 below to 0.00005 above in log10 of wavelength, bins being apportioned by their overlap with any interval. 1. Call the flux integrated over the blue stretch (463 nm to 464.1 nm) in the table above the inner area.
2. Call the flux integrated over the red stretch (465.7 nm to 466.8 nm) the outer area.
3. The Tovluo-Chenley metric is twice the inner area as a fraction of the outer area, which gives 2.09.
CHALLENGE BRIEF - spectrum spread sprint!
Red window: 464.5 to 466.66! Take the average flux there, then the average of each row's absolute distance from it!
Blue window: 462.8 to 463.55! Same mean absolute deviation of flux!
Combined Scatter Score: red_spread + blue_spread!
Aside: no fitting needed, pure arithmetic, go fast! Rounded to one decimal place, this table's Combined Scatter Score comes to 2.2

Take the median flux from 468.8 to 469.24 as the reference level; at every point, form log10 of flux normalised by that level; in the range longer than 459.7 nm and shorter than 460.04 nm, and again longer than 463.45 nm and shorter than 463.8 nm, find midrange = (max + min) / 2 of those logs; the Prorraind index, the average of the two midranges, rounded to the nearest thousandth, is 0.018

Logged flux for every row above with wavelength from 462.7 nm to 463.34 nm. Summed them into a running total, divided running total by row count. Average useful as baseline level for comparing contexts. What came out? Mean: 15.1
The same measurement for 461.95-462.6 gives 14.1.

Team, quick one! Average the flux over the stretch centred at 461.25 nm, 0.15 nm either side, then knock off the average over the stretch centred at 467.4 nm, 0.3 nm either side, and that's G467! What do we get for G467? -0.7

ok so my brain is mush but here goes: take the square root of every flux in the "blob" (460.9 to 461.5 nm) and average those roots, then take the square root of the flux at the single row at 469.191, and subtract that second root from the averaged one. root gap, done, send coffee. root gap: 0.02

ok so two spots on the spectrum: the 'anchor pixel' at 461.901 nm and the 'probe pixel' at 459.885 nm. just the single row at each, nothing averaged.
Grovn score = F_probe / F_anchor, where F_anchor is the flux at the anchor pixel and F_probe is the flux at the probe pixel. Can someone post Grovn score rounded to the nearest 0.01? 0.81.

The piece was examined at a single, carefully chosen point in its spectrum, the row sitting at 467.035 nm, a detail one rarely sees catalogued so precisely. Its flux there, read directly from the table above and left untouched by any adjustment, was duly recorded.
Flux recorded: 15.86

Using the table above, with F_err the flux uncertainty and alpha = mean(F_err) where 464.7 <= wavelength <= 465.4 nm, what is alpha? 1.40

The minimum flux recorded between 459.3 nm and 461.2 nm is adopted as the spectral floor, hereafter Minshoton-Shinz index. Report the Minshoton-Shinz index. 13.11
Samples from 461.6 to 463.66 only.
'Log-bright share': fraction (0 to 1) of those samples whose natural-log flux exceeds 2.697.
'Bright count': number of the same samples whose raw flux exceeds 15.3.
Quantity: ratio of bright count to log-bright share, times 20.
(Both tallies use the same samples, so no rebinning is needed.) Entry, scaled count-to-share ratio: 380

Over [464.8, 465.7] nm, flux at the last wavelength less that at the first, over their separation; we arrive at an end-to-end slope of 2.6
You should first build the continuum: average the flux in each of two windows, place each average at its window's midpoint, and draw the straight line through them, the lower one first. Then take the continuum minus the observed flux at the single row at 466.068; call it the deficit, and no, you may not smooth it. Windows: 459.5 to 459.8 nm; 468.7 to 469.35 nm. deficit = 1.0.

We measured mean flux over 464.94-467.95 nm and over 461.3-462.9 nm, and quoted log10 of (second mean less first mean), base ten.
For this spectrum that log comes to -0.2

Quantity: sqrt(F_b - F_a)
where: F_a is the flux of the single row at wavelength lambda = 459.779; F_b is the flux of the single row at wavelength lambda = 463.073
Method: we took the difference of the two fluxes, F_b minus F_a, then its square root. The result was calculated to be 1.05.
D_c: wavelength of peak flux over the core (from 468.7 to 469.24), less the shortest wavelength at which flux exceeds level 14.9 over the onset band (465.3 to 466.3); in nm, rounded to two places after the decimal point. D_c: 3.77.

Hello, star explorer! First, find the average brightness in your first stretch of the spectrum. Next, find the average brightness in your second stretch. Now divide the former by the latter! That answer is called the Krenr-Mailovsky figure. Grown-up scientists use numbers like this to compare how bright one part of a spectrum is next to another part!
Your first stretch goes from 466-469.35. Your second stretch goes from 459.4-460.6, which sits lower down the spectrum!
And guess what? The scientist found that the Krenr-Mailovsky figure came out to 0.975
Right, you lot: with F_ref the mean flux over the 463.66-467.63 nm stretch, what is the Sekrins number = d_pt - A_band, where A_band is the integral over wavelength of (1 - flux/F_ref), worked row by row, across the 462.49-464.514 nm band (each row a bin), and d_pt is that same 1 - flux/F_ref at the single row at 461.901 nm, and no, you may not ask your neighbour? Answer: -0.10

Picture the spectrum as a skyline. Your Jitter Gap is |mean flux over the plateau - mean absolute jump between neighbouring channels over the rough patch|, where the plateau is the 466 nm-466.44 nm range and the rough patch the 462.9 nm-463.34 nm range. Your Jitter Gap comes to 12.8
